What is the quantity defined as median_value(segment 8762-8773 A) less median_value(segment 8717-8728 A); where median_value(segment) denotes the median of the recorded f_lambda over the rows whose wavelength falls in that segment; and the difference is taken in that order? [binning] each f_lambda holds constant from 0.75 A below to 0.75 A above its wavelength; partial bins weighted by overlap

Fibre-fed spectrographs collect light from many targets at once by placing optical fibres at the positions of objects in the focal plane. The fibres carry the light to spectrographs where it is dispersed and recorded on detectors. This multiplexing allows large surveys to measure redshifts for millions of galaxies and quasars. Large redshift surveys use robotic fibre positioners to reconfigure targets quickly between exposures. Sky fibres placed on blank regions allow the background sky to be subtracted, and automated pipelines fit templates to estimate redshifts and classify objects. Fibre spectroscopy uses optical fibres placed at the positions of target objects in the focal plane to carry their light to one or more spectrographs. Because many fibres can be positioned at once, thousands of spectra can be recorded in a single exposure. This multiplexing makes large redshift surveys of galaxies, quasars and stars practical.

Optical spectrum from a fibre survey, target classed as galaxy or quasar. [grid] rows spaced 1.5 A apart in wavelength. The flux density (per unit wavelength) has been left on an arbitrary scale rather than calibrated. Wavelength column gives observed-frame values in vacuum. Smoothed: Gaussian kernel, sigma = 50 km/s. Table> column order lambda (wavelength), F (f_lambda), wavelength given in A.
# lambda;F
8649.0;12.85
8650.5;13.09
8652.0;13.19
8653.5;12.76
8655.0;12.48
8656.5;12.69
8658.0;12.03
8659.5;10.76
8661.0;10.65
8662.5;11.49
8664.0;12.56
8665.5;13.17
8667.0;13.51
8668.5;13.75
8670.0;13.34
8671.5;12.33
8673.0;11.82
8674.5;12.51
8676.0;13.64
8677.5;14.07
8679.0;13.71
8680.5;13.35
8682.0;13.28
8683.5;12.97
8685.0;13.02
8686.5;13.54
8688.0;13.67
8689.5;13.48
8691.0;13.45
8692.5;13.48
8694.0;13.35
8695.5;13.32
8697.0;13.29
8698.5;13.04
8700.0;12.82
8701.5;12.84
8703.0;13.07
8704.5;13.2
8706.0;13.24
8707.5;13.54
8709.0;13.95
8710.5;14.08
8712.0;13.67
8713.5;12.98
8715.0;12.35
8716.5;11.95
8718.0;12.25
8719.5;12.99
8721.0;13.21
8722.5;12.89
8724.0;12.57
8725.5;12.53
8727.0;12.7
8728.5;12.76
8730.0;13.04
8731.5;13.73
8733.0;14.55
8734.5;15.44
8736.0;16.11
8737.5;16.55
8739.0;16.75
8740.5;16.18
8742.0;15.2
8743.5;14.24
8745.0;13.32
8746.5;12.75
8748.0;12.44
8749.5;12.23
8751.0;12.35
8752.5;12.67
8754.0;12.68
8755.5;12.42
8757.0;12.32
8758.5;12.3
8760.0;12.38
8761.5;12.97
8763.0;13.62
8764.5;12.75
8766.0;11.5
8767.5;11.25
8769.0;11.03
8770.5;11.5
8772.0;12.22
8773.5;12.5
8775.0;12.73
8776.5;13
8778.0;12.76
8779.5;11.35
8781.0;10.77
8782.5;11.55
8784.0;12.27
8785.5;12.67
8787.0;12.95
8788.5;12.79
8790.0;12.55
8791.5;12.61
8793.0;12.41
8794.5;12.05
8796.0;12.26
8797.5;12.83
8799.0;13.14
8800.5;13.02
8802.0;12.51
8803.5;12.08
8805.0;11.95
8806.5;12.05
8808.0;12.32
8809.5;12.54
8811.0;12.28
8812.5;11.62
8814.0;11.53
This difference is -1.2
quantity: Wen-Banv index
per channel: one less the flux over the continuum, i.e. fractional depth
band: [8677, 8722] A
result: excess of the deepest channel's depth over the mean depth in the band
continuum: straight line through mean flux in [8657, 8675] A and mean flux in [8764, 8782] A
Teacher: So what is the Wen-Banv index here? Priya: 0.10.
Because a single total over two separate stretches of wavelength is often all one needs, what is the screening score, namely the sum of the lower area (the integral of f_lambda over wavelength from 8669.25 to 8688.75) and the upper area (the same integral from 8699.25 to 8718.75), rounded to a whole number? 512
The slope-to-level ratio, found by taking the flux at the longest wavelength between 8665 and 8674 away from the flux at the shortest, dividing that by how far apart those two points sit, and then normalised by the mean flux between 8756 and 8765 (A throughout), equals -0.014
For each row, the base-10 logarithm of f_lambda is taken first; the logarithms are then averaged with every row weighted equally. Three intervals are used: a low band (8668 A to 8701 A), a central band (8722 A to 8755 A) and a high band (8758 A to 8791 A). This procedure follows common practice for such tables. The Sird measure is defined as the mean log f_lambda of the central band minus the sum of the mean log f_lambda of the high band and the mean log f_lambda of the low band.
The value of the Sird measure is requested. -1.071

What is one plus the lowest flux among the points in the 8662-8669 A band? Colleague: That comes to 12.5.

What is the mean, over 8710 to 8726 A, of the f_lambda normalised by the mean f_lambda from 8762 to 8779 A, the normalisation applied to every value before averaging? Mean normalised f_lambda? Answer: 1.05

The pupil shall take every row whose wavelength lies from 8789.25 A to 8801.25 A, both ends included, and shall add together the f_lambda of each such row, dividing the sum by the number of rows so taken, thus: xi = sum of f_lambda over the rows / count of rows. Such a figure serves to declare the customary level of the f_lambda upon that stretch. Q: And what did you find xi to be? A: 12.6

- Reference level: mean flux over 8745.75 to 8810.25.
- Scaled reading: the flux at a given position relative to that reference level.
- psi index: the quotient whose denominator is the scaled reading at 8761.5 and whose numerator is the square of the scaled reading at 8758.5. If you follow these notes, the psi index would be 0.94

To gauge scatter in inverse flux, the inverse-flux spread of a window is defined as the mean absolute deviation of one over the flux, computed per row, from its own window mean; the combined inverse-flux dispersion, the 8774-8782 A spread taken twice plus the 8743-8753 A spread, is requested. 0.015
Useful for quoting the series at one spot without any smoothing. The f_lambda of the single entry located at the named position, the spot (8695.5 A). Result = 13.32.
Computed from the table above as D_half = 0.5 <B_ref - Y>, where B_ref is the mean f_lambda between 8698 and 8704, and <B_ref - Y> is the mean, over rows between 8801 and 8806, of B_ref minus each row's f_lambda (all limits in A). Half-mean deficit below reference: 0.4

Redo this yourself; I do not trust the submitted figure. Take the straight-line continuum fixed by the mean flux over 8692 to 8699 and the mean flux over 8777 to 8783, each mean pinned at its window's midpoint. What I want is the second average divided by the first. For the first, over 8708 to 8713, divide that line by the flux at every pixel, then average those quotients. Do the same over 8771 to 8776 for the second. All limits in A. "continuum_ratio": 1.01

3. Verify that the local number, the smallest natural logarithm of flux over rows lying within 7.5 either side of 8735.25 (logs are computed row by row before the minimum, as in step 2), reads 2.55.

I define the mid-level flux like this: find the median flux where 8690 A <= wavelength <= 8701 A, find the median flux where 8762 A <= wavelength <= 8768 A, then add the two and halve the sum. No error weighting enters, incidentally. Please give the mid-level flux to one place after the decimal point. 12.7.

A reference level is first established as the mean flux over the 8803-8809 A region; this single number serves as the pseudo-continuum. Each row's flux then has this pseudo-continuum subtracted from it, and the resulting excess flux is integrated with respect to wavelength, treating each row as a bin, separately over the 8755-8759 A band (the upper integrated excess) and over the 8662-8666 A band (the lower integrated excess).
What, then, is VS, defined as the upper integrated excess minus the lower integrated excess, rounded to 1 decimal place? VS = -0.3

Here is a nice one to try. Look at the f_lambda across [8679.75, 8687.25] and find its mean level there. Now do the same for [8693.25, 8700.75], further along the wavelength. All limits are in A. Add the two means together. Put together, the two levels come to 26.4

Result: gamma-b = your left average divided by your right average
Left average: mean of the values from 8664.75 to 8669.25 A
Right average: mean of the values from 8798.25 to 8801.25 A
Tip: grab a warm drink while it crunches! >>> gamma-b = 1.03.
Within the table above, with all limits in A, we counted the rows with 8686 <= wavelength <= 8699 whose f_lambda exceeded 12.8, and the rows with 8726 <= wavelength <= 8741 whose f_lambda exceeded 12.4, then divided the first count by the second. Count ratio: 0.90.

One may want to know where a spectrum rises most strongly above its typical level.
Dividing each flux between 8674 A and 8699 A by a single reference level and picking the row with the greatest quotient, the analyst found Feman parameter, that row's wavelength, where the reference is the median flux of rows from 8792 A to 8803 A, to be 8677.5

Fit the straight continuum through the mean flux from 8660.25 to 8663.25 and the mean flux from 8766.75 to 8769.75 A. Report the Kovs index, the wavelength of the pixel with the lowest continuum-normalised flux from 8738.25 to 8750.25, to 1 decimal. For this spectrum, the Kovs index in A 8749.5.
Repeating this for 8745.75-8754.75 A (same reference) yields 8749.5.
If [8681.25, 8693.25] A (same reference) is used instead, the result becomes 8683.5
